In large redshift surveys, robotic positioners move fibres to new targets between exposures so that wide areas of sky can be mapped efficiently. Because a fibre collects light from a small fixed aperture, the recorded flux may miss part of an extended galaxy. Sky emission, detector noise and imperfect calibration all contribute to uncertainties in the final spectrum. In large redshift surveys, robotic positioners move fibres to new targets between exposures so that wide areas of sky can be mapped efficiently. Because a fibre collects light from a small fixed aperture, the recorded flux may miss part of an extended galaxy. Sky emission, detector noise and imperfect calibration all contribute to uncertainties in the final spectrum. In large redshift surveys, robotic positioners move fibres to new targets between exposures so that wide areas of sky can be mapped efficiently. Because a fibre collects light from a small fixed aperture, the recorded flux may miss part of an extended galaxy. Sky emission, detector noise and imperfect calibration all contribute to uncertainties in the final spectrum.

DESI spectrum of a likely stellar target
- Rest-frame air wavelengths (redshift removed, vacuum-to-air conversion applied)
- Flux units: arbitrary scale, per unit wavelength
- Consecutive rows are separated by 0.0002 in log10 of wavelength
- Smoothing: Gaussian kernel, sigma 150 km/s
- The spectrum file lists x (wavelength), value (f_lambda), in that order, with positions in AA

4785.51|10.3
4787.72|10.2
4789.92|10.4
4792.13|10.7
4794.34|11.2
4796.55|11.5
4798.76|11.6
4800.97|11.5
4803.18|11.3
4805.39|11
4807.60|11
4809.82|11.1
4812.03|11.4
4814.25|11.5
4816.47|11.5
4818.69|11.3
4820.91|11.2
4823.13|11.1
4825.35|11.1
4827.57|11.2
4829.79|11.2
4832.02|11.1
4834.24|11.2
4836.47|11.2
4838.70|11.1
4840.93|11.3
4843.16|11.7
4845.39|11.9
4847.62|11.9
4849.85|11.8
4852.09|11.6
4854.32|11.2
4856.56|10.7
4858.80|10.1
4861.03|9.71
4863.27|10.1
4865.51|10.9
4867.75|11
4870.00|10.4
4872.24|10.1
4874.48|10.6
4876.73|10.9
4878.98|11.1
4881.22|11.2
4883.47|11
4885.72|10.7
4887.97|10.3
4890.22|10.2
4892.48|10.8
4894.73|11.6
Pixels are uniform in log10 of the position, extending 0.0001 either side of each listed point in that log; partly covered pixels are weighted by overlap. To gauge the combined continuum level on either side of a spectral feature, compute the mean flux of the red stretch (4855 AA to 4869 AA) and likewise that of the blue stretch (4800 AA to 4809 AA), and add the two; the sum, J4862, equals 21.6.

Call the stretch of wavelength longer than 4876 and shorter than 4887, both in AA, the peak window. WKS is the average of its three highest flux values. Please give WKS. 11.1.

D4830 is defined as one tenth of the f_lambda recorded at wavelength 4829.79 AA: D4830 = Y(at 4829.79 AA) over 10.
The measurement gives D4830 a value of 1.120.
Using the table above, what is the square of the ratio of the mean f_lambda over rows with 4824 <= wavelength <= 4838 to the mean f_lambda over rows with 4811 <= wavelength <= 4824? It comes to 0.97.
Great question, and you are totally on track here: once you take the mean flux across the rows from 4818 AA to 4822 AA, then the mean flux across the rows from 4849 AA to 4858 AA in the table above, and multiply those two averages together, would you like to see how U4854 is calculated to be 127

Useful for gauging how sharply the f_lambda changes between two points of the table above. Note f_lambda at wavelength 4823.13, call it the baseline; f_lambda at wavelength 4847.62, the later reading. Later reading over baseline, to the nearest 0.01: 1.07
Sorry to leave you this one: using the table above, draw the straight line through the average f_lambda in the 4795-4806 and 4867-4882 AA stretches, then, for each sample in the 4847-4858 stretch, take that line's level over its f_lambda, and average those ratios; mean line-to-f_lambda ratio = 0.96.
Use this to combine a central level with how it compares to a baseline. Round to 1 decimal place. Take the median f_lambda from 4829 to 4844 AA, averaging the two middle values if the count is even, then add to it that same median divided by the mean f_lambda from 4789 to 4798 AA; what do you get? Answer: 12.2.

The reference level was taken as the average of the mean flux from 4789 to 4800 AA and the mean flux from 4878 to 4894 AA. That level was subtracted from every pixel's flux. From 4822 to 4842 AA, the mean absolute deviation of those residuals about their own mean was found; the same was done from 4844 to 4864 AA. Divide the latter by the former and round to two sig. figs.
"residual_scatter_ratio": 13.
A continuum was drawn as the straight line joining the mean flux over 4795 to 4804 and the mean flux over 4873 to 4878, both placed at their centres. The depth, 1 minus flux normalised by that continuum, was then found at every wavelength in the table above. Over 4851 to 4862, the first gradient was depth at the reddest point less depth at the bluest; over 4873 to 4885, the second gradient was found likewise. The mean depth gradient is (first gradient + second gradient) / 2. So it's 0.06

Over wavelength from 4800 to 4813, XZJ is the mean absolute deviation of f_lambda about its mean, 0.18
